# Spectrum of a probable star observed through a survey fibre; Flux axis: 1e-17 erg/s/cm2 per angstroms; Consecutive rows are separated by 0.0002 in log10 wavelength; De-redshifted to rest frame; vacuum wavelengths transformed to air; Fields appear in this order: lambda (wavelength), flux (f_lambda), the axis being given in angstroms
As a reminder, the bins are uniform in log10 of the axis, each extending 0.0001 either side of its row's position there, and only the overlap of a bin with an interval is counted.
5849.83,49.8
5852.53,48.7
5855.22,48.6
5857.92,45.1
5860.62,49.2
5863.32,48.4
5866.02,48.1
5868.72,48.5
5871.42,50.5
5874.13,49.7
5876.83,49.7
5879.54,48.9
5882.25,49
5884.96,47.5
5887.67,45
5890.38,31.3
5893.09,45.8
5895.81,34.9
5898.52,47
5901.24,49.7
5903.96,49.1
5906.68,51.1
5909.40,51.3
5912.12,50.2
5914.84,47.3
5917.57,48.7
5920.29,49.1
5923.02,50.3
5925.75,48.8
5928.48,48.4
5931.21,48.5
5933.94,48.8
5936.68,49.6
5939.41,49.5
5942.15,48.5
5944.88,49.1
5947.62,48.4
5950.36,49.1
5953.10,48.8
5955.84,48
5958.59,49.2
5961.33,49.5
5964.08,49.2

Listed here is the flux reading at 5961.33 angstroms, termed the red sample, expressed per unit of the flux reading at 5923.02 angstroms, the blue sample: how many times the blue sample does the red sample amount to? 0.98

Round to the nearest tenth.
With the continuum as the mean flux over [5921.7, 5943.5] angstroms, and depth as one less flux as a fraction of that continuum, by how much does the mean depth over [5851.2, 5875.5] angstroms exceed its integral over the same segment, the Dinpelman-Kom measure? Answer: -0.2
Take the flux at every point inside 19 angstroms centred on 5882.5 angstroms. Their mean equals 46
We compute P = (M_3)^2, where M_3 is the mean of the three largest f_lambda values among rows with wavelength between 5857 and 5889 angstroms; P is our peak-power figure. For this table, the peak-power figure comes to 2497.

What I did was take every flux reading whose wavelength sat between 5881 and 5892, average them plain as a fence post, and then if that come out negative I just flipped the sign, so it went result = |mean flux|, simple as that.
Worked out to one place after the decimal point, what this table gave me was 43.2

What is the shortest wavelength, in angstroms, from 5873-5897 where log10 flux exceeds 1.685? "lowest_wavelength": 5874.13 angstroms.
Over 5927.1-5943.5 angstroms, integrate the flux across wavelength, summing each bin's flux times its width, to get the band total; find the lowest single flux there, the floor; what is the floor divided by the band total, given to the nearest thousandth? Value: 0.060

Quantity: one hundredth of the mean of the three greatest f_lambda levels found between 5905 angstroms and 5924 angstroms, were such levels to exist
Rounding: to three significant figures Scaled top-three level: 0.509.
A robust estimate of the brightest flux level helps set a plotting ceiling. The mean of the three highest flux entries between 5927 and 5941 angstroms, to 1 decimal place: 49.3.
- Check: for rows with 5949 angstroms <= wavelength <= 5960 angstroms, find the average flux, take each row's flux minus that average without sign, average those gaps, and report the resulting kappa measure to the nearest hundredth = 0.39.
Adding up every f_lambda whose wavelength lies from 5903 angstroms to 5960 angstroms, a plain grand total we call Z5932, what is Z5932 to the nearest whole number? 1032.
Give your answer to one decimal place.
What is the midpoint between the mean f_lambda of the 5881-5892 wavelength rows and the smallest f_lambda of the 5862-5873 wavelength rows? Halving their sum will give 45.7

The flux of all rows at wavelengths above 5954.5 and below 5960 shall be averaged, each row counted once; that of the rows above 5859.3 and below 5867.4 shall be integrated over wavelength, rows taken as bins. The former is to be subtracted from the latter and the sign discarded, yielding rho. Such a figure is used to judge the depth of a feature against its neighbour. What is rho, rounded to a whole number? 345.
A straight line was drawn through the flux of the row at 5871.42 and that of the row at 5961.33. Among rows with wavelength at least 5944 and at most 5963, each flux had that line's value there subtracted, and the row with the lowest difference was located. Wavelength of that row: 5955.84 angstroms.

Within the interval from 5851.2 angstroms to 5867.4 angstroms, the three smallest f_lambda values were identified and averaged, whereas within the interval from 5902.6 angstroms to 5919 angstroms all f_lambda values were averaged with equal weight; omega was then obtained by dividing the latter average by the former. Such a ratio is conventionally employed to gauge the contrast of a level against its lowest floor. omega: 1.05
